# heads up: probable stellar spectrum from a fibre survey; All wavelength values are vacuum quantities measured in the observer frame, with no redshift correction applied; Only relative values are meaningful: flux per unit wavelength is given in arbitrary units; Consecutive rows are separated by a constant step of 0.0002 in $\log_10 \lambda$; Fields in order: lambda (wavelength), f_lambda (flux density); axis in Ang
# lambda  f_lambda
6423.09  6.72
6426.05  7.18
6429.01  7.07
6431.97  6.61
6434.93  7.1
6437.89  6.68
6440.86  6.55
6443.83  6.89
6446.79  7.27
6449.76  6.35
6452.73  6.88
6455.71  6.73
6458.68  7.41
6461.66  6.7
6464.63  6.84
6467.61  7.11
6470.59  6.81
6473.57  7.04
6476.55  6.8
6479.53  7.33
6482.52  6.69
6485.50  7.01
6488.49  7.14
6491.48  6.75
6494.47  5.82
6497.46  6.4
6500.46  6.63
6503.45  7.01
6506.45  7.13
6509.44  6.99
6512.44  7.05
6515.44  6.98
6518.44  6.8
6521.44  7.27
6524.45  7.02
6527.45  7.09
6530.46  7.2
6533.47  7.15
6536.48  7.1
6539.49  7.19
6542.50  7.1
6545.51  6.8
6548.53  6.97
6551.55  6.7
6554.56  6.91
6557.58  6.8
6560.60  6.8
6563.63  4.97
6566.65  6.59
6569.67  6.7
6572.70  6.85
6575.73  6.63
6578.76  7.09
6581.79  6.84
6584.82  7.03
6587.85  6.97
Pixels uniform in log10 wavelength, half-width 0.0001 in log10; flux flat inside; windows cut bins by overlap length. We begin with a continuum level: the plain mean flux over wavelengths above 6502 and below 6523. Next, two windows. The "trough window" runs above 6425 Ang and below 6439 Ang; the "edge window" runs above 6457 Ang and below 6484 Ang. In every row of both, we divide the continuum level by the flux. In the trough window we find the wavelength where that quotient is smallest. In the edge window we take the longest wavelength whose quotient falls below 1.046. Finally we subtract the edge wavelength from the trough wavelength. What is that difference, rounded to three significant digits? -53.5 Ang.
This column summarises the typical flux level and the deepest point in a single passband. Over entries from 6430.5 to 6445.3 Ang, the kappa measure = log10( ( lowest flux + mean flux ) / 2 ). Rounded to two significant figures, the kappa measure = 0.82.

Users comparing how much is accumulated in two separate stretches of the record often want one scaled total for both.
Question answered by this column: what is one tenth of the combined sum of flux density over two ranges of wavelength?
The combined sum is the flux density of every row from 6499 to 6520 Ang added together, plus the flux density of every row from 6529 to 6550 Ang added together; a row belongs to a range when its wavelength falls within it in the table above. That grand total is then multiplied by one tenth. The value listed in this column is 9.8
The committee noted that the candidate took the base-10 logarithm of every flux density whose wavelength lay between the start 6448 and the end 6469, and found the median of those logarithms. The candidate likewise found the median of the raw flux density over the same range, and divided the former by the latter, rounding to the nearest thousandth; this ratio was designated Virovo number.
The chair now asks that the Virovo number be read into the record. 0.122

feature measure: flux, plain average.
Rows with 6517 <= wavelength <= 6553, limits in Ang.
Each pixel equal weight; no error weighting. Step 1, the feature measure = 7.03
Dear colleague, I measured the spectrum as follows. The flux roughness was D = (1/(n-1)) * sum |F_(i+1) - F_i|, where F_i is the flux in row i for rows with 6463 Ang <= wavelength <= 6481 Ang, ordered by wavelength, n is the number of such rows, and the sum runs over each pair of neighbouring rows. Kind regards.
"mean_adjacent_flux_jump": 0.31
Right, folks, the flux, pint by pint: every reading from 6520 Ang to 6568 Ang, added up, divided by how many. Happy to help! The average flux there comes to 6.85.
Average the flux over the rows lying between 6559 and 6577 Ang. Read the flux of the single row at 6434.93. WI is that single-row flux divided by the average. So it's 1.11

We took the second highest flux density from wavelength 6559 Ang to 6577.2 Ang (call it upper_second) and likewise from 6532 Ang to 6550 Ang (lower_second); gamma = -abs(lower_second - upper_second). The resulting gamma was -0.35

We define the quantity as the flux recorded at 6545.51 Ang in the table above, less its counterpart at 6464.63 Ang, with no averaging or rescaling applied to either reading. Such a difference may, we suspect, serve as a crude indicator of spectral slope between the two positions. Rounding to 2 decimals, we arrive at -0.04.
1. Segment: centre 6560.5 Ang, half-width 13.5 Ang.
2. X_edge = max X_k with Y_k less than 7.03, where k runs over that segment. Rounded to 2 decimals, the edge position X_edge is 6572.70 Ang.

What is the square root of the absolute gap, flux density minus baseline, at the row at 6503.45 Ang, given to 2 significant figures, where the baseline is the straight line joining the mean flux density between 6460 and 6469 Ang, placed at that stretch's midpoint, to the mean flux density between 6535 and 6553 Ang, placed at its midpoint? 0.28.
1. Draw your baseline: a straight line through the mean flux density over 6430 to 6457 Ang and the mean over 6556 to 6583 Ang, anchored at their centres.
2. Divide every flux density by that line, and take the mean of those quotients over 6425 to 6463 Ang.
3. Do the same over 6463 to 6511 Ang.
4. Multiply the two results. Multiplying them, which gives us 1.03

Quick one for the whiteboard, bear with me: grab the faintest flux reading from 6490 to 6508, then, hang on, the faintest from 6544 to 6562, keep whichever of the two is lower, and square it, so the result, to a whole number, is 34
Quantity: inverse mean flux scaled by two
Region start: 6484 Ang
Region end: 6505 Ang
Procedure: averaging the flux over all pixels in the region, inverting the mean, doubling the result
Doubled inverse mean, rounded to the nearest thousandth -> 0.299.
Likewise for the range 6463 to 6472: 0.289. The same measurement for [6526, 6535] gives 0.280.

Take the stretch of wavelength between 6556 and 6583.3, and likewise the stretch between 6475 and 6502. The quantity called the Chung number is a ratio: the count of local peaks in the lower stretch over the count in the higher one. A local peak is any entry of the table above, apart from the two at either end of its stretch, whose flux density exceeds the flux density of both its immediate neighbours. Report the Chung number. 1.00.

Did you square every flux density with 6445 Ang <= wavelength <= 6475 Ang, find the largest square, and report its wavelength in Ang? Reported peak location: 6458.68 Ang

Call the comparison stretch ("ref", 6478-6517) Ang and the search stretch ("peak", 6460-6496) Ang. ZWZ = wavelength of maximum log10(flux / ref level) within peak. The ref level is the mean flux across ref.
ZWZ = 6479.53 Ang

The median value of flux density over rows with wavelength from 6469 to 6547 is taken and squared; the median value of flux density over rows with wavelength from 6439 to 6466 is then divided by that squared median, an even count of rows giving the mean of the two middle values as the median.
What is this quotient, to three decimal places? 0.139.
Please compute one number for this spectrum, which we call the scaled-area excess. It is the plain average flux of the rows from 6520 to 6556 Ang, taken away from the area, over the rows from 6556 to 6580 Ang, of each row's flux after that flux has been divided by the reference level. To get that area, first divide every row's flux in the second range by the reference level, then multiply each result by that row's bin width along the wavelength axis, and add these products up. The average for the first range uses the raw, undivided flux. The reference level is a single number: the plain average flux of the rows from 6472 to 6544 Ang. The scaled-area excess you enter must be 16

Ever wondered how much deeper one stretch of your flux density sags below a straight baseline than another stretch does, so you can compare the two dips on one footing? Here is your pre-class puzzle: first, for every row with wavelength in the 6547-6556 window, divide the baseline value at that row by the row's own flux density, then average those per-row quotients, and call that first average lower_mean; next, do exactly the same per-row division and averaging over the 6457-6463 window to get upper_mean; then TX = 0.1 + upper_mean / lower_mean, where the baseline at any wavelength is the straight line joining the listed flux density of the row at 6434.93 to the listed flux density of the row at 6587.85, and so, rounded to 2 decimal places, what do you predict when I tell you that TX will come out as 1.09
